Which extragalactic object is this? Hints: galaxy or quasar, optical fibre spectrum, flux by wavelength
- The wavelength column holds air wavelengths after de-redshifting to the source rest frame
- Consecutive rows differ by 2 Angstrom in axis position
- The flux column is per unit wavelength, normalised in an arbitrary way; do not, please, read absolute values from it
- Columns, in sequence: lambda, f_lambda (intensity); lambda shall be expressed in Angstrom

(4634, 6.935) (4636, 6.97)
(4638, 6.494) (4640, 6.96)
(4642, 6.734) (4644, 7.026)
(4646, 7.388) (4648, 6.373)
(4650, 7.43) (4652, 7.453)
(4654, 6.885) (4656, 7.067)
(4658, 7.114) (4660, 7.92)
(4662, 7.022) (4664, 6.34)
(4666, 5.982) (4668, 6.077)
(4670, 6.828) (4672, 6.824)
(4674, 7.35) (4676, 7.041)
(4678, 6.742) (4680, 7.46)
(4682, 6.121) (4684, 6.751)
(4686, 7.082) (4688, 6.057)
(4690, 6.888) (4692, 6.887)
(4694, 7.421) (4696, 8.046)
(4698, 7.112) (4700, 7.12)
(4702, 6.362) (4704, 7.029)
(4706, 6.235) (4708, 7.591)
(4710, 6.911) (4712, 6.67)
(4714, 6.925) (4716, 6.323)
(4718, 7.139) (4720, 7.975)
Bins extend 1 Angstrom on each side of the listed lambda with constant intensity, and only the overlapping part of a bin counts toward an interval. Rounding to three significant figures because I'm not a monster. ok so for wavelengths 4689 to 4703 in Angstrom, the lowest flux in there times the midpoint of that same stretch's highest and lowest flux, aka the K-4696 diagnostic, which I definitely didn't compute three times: 45.8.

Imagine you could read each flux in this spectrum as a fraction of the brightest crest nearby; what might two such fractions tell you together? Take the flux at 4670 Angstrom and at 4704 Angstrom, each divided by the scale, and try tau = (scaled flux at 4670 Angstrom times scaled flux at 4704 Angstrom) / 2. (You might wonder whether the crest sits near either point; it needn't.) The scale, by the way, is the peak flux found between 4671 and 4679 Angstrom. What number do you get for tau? 0.44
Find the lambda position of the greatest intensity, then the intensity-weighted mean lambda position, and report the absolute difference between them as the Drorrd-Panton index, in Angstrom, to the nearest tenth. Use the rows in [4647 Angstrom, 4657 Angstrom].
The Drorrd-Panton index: 0.0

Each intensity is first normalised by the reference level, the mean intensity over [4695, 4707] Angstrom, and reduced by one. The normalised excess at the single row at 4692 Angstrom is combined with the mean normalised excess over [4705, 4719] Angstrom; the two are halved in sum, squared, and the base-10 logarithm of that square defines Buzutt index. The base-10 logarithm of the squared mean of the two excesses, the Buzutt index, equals -3.5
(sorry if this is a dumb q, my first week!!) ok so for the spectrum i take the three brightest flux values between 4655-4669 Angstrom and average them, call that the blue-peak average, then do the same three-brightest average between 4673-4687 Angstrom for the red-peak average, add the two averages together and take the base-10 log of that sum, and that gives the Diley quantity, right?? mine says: 1.17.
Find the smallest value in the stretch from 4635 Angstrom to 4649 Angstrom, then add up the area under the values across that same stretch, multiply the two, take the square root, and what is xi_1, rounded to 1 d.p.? 24.7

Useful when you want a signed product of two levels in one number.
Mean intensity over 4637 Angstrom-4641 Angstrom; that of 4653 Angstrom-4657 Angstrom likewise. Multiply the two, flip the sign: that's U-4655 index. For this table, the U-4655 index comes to -46.9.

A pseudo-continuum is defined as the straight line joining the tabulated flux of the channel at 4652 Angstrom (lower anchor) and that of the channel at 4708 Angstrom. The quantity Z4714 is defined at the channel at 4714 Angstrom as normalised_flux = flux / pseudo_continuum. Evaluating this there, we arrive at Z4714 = 0.91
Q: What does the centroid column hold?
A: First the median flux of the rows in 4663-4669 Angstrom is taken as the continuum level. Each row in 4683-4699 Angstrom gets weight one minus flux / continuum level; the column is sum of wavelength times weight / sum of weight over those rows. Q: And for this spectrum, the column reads 4692.5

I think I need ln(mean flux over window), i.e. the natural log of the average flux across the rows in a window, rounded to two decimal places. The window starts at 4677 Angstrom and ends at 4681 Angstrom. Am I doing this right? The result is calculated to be 1.96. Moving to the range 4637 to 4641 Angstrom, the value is 1.91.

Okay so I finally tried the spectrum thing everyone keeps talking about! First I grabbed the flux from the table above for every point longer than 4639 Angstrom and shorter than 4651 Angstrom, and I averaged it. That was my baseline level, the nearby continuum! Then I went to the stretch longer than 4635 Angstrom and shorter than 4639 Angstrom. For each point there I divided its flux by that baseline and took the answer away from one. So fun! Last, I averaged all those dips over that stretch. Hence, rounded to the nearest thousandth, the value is 0.036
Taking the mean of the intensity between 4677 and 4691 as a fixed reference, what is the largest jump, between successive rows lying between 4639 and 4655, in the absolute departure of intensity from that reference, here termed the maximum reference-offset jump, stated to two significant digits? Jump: 0.57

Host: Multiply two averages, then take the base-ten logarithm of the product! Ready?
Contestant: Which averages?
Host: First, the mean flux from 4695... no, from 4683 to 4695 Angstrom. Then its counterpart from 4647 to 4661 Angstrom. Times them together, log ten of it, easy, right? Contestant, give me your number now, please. 1.69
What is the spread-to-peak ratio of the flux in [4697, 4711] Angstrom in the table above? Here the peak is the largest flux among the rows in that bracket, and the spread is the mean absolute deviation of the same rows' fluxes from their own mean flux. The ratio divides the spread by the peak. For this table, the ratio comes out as 0.046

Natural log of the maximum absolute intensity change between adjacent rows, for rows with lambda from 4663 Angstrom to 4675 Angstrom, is -0.3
